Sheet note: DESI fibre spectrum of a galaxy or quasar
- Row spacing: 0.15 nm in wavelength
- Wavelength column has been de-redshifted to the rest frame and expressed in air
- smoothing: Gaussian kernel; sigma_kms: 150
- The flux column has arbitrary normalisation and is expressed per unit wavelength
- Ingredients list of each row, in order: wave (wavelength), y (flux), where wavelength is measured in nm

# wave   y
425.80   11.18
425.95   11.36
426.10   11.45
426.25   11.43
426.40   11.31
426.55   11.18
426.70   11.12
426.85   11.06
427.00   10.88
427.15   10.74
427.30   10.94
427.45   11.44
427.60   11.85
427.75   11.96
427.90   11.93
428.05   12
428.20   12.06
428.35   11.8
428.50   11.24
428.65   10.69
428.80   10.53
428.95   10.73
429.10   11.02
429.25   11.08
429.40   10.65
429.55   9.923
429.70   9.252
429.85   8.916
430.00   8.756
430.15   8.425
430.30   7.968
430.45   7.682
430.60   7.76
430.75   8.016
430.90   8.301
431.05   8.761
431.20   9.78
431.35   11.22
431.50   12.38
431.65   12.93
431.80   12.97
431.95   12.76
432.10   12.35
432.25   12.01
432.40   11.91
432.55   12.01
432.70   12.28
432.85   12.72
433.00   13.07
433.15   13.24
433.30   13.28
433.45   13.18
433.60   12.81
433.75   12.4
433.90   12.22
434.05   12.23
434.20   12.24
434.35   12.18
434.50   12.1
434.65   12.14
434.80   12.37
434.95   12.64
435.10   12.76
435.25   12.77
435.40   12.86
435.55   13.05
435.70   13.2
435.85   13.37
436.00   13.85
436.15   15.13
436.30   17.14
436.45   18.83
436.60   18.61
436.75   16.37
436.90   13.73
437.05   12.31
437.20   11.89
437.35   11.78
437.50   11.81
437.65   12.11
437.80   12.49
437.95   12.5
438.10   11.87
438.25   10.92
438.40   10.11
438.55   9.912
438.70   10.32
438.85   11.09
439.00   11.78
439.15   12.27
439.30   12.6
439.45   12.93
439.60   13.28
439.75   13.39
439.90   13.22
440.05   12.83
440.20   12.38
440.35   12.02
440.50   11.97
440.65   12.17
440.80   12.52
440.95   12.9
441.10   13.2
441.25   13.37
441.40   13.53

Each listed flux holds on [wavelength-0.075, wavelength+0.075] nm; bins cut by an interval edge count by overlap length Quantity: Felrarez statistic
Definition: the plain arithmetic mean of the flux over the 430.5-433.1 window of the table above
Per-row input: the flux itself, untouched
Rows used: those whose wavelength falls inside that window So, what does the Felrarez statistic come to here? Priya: 11.2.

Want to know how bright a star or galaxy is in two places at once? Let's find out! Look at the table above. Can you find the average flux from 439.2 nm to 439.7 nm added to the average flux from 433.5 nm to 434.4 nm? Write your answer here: 25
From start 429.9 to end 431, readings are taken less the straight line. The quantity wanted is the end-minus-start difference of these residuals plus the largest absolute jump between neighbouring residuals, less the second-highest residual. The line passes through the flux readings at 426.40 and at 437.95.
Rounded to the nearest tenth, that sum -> 3.2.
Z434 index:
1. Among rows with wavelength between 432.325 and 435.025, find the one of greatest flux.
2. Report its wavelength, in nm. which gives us 433.30 nm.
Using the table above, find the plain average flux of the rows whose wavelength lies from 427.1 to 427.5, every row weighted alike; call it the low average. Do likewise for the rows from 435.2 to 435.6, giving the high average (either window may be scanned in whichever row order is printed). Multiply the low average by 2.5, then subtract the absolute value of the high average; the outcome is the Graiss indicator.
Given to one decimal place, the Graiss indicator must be 14.7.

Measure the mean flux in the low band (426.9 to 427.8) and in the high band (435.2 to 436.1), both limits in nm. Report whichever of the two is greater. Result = 13.2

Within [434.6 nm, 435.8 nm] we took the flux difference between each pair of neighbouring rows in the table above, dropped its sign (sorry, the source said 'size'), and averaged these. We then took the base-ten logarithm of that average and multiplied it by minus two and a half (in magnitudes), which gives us 2.0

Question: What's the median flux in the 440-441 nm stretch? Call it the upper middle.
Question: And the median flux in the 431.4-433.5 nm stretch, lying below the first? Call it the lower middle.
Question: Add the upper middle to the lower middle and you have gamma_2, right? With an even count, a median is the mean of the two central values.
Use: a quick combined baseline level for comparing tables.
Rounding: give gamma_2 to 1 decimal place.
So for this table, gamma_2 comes 25.1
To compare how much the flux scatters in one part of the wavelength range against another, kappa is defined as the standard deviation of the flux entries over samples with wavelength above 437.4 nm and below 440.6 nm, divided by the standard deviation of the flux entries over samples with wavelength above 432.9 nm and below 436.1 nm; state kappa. 2.0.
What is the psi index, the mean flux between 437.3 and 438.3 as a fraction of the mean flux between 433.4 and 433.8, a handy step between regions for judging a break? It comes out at 0.93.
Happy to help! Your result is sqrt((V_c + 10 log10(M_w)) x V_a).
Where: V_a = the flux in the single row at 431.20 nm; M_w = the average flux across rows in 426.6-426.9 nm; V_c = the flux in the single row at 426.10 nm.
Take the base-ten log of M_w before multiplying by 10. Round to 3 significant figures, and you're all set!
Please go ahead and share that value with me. 14.6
